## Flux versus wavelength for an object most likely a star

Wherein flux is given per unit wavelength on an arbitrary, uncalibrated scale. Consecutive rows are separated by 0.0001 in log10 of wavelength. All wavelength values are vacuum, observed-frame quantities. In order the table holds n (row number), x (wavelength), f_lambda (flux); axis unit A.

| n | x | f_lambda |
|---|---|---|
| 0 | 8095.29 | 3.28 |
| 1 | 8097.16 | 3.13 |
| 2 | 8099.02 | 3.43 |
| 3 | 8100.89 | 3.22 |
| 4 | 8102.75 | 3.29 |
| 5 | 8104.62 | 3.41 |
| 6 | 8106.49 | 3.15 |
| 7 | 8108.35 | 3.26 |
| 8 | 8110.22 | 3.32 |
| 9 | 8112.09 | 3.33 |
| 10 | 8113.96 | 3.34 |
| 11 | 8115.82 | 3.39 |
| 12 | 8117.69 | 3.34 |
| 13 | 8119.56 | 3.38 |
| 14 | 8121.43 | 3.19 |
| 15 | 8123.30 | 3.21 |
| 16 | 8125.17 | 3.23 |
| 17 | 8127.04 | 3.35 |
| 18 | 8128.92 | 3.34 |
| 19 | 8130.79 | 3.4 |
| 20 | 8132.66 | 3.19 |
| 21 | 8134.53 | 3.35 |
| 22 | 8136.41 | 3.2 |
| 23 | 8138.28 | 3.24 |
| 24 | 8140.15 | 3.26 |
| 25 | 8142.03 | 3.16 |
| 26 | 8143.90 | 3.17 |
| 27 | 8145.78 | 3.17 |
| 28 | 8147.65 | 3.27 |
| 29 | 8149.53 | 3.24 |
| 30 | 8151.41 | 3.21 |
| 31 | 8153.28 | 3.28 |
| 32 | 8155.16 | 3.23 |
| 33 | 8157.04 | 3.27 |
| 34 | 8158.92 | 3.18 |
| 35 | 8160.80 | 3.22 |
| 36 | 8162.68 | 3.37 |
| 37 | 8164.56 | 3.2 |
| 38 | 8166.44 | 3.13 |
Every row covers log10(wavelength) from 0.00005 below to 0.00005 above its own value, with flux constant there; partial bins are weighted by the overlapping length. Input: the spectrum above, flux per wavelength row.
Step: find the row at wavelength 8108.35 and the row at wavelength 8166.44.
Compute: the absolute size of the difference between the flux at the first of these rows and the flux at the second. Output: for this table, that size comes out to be 0.13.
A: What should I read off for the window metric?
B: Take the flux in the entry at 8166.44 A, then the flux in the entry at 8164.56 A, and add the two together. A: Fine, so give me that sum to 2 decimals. 6.33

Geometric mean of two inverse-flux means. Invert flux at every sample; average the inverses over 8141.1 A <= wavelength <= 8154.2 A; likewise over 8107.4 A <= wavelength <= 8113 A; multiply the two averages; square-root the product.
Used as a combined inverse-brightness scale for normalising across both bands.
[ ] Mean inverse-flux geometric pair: 0.307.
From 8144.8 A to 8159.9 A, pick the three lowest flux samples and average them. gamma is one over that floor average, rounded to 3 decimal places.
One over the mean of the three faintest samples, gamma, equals 0.314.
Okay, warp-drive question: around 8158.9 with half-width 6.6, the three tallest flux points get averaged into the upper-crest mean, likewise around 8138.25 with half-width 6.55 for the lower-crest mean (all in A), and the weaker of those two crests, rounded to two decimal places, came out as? 3.28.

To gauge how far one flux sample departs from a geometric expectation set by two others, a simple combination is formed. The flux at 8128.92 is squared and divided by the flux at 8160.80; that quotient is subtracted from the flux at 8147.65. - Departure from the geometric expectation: -0.2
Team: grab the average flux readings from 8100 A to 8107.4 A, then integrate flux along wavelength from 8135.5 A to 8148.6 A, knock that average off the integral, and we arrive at 39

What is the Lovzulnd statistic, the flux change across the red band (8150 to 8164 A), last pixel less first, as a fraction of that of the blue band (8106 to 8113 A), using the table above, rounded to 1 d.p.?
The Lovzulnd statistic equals 0.9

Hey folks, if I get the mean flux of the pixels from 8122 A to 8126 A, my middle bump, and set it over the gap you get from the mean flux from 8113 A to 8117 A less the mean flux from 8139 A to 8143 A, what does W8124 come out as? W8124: 21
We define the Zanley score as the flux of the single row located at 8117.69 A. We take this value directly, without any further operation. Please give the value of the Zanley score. 3.34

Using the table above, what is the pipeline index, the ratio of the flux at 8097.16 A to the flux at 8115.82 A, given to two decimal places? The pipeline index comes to 0.92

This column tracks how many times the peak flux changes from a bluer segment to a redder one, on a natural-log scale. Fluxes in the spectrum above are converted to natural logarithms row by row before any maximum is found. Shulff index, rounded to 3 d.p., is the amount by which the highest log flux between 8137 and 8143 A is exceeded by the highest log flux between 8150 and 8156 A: 0.006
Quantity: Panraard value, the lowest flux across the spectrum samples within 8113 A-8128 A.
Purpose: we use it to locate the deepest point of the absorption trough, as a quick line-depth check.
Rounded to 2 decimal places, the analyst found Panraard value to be 3.19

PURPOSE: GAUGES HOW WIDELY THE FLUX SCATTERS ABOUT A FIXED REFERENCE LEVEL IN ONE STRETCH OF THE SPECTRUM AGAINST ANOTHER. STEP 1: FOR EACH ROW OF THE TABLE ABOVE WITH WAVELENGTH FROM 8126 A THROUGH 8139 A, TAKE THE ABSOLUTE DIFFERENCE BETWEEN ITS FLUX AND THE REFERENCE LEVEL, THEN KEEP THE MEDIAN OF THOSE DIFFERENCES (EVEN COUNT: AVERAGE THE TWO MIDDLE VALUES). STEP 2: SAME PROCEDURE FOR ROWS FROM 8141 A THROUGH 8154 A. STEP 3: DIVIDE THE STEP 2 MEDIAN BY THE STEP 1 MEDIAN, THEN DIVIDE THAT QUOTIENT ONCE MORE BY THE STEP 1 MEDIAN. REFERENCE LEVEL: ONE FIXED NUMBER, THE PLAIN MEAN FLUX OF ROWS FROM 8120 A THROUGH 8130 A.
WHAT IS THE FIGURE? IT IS 9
